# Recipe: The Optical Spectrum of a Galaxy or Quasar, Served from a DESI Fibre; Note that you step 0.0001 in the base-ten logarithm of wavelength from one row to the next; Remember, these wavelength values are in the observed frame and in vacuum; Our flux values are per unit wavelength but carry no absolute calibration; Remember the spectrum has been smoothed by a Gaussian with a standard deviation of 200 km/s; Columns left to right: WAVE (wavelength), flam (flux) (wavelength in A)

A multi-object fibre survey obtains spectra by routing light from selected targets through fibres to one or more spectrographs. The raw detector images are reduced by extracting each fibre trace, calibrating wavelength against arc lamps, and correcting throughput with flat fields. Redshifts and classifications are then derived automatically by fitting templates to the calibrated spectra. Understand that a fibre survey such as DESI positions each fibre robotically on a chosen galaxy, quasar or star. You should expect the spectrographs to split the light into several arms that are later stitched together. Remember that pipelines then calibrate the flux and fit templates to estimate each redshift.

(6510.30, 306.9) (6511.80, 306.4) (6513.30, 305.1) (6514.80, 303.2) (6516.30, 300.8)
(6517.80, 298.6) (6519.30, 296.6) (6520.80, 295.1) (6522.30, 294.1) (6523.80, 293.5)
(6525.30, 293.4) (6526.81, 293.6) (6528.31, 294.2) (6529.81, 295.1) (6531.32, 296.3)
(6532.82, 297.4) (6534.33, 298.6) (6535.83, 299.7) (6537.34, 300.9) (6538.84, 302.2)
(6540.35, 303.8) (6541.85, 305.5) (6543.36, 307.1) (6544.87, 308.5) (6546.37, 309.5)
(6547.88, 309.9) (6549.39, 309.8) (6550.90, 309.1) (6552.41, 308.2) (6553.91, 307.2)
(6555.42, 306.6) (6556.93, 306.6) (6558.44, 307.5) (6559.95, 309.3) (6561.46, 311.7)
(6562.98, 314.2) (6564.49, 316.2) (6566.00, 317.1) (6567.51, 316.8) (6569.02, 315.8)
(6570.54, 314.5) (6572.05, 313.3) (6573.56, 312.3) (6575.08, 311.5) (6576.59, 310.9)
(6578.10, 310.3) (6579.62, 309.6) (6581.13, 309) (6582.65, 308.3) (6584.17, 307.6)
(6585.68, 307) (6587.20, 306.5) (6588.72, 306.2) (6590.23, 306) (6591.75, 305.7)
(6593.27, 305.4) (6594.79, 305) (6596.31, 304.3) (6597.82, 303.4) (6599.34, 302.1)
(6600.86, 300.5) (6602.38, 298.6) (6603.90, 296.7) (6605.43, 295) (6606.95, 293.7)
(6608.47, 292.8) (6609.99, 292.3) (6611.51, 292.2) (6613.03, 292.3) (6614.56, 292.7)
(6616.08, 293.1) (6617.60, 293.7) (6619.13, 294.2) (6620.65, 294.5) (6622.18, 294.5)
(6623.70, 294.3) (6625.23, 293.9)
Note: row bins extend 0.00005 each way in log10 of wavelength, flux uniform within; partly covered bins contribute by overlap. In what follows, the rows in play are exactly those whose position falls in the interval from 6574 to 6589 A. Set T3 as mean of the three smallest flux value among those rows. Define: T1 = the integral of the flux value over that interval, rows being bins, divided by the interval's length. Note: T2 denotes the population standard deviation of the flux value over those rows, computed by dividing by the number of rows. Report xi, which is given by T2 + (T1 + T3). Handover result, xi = 617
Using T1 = 309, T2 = 1.8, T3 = 307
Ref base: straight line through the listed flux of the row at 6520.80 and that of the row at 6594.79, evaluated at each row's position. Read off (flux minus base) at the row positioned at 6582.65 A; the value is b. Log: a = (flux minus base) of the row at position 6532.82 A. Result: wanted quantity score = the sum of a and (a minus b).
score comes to -4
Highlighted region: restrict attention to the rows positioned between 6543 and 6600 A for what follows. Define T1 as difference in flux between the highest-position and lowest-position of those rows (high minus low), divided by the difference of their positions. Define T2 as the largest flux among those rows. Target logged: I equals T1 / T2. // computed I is -0.0003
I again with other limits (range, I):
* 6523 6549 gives 0.0022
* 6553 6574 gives 0.0008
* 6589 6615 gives -0.0018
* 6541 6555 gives 0.0005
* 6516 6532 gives -0.0010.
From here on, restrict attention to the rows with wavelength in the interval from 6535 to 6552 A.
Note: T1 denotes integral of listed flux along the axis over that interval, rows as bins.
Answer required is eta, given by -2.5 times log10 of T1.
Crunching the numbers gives -9.29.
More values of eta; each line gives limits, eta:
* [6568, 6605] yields -10.14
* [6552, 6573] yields -9.54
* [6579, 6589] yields -8.72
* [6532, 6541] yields -8.58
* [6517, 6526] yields -8.56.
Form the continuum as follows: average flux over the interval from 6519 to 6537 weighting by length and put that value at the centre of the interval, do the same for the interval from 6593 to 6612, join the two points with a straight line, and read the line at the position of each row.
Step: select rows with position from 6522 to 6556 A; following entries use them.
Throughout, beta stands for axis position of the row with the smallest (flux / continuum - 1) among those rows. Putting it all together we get 6525.30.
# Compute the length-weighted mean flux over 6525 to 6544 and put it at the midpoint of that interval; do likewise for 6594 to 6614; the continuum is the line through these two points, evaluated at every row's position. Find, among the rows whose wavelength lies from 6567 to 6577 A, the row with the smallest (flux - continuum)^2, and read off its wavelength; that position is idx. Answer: 6576.59 A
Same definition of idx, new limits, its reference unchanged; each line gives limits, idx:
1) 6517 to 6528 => 6517.80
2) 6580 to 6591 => 6590.23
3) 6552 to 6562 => 6555.42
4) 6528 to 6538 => 6534.33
